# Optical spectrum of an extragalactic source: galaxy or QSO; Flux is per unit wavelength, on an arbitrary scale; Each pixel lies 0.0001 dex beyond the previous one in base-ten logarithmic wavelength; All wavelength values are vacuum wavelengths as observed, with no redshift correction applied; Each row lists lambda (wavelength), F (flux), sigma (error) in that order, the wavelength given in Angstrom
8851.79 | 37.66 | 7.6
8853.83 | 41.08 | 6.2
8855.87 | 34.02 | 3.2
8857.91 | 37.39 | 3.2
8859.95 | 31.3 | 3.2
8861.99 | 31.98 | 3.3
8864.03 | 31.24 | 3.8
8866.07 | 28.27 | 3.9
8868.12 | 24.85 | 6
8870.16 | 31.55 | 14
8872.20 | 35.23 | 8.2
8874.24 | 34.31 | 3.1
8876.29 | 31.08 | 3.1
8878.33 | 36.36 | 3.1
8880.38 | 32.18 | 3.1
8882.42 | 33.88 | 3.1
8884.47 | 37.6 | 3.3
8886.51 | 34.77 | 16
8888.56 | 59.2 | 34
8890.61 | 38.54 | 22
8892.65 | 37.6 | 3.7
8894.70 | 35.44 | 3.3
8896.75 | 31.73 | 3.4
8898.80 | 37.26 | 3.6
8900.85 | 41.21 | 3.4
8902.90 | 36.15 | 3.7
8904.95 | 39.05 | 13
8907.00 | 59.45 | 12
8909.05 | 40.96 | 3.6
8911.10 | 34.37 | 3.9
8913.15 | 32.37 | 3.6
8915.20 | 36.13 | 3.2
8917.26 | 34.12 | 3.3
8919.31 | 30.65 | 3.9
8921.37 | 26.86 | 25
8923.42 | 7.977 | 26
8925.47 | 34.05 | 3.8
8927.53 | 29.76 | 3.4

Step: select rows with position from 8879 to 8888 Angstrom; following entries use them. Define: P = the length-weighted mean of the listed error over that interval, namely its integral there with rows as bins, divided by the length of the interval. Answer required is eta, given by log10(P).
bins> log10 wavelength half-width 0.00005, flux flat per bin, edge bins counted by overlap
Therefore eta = 0.9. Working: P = 8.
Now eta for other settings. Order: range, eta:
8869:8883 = 0.7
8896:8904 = 0.6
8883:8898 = 1.1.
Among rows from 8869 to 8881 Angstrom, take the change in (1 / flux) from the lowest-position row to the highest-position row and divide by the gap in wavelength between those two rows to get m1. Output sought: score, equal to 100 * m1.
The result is -0.006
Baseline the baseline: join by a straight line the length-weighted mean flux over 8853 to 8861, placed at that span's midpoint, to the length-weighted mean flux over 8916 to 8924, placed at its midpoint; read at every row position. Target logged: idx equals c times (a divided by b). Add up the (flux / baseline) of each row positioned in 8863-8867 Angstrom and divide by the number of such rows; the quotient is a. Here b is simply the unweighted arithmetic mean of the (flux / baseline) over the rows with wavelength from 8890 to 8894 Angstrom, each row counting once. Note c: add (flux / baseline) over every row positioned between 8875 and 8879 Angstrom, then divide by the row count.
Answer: 0.71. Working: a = 0.9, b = 1.2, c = 1.03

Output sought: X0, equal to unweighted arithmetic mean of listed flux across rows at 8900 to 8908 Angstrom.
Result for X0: 44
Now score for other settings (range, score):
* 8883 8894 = 0.000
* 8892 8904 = 0.010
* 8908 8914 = 0.158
